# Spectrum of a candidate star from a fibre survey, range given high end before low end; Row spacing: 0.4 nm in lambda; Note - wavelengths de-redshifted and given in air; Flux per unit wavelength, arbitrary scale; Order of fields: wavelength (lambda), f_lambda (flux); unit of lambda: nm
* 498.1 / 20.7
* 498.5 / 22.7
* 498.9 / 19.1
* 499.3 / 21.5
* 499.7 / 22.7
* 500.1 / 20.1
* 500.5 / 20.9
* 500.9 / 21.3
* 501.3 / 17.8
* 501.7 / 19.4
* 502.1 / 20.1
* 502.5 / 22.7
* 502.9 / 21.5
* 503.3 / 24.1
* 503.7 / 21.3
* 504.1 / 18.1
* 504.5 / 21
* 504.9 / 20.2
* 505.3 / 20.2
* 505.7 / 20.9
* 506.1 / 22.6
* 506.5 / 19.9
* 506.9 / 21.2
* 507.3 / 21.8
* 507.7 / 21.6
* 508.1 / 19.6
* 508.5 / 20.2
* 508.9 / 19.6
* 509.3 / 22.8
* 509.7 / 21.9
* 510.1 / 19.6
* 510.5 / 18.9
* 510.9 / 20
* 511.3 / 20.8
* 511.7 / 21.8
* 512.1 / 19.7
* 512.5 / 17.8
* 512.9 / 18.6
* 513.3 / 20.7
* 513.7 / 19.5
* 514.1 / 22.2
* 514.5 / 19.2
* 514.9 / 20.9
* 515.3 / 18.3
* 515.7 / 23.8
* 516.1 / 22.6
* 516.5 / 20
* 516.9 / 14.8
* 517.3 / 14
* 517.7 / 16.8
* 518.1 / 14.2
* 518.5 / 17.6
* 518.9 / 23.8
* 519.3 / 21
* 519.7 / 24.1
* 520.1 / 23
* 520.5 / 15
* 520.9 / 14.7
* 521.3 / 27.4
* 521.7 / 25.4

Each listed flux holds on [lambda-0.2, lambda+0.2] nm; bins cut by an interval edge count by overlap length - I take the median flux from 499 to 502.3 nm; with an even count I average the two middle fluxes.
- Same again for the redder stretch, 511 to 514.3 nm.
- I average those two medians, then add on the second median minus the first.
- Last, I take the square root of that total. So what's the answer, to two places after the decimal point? 4.48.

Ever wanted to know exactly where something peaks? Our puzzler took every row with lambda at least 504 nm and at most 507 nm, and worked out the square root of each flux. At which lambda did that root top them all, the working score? 506.1 nm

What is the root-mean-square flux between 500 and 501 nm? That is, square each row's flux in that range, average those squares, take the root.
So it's 20.8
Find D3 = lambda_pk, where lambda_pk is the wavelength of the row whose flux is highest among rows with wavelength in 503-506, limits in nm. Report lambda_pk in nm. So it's 503.3 nm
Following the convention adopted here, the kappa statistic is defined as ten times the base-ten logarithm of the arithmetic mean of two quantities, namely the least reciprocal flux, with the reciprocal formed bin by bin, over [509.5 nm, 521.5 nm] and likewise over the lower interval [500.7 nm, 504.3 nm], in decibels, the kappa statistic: -14.1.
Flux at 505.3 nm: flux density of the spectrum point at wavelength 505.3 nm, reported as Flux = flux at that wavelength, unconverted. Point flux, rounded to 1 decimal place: 20.2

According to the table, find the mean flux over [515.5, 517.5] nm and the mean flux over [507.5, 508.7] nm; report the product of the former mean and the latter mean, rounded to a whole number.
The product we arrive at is 390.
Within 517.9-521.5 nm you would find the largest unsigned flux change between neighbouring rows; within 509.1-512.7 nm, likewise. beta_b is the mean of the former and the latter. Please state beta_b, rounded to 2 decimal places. 7.50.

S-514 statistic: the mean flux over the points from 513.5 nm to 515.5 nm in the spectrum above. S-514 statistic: 20.0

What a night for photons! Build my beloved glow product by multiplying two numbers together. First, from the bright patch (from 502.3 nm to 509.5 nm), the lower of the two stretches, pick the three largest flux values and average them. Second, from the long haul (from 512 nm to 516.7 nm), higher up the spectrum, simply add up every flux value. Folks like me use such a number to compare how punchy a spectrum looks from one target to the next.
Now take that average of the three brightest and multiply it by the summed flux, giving 5645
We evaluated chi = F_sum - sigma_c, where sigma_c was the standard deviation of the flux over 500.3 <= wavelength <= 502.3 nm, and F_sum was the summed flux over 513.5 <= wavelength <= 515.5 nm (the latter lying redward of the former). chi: 99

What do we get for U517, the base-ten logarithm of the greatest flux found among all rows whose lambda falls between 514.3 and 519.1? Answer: 1.38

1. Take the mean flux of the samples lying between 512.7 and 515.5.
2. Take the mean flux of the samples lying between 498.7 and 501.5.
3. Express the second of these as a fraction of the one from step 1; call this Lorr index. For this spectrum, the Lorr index 1.03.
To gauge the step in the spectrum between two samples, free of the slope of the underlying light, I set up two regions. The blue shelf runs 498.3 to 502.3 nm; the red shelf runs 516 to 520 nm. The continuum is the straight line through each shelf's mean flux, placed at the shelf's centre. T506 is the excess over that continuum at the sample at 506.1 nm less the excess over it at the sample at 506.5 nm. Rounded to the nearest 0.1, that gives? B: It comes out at 2.7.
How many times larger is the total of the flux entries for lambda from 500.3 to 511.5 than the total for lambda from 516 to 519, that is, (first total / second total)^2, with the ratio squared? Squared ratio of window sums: 16.3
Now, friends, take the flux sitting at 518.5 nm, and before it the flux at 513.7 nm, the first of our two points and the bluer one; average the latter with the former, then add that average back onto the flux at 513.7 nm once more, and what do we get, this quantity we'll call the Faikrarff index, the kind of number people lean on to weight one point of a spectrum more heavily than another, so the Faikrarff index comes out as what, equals 38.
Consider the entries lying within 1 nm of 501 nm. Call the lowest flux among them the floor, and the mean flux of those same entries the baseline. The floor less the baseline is -2.1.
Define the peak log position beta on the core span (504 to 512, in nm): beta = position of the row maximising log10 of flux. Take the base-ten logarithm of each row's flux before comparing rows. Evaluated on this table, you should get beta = 509.3 nm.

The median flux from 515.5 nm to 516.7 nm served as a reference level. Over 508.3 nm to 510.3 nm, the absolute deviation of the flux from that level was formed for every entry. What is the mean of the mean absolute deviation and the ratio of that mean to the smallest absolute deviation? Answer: 5.58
